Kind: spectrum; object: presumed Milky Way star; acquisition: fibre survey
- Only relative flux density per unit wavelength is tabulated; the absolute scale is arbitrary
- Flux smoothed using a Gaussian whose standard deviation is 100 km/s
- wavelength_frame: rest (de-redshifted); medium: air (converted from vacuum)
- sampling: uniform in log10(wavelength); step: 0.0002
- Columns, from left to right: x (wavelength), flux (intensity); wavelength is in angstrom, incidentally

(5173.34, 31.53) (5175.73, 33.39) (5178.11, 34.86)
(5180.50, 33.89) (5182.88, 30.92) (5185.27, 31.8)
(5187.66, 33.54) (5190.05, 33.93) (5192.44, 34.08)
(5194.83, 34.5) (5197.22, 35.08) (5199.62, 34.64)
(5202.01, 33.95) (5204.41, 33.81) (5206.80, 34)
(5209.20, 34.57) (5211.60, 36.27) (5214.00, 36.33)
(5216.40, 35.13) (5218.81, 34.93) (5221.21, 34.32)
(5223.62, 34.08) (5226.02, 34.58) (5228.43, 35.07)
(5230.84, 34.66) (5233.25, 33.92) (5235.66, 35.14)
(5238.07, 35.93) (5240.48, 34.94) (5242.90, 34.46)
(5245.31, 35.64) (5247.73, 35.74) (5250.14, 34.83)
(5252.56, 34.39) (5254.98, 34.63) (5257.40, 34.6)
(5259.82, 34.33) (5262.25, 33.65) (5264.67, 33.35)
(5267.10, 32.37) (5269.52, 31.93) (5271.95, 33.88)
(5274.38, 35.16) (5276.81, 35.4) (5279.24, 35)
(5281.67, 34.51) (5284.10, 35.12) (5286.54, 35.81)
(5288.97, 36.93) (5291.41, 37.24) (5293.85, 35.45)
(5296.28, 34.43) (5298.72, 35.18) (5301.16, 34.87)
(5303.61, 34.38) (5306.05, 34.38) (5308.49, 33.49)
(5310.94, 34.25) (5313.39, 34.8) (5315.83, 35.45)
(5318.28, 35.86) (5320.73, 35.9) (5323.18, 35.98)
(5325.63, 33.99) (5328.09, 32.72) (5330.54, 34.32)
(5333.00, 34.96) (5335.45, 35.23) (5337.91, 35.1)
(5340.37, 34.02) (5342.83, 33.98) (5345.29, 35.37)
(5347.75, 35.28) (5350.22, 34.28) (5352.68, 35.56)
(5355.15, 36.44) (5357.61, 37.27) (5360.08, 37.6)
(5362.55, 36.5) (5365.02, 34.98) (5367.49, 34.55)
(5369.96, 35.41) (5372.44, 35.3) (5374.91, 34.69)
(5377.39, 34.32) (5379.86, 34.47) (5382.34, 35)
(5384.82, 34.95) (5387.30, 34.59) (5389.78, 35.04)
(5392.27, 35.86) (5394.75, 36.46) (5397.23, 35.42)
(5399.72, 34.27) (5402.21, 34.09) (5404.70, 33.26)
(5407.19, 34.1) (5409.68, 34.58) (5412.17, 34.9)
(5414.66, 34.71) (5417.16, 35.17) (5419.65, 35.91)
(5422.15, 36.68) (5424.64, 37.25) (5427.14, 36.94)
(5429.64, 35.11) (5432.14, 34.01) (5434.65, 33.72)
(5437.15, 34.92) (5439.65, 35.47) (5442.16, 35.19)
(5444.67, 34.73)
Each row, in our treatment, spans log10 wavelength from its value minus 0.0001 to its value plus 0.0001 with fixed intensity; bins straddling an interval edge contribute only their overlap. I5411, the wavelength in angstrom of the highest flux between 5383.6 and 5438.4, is 5424.64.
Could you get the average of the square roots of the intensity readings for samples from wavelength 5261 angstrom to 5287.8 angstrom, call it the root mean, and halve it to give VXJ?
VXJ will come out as 2.92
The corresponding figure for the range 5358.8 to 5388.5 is 2.97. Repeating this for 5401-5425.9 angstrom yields 2.96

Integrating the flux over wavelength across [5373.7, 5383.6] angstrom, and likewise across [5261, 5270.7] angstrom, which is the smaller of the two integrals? 318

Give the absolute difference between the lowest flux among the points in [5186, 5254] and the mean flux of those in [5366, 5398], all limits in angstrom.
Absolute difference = 1.5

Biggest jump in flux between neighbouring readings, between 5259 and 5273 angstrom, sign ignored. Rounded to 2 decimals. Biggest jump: 1.95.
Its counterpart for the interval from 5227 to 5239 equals 1.22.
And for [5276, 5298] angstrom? 1.79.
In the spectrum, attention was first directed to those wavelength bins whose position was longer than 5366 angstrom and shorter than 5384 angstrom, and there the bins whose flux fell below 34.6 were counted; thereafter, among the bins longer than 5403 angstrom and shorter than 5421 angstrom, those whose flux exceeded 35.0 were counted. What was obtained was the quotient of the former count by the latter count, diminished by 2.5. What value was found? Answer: -1.0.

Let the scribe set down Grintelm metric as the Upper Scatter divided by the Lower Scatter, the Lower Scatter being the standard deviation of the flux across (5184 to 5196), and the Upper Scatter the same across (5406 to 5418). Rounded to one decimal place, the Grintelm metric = 0.4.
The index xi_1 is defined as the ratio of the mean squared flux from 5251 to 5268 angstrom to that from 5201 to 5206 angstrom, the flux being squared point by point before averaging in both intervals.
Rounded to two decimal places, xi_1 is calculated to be 1.00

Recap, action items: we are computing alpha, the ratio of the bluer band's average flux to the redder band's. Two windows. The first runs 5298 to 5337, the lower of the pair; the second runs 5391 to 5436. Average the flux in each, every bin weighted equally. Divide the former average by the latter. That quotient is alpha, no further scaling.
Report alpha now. 0.99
